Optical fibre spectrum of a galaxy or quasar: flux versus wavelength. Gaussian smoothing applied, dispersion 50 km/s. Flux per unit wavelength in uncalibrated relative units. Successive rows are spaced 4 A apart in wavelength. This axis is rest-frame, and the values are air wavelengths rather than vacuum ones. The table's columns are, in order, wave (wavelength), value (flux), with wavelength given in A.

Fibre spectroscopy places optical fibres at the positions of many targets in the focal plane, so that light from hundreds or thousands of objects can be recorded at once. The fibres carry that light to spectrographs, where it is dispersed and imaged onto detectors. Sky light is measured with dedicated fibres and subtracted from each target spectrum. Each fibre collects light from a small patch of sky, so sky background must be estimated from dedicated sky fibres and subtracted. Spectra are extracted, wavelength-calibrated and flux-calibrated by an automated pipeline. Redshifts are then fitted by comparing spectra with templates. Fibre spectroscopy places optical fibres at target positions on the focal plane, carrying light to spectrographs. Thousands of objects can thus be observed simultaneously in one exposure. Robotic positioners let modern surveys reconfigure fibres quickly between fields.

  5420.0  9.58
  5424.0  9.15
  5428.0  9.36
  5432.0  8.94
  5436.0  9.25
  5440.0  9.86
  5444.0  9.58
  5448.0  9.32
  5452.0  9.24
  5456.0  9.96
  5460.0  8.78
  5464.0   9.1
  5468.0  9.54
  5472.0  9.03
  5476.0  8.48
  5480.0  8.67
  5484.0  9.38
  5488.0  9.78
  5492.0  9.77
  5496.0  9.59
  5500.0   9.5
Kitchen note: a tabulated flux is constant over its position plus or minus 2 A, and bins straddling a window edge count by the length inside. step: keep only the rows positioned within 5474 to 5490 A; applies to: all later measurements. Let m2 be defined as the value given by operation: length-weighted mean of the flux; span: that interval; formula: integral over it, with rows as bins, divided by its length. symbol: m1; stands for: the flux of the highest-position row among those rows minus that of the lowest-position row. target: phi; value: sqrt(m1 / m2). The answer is 0.38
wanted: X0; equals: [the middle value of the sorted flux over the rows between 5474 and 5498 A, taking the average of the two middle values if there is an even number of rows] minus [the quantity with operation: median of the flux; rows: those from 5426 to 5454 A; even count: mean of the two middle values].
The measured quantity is 0.2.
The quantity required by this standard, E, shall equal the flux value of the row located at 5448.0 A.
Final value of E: 9.32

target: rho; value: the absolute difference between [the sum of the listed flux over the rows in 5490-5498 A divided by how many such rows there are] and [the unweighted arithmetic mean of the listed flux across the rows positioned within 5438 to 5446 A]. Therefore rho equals 0.04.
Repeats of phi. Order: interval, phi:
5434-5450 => 0.09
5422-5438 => 0.10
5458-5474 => 0.17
